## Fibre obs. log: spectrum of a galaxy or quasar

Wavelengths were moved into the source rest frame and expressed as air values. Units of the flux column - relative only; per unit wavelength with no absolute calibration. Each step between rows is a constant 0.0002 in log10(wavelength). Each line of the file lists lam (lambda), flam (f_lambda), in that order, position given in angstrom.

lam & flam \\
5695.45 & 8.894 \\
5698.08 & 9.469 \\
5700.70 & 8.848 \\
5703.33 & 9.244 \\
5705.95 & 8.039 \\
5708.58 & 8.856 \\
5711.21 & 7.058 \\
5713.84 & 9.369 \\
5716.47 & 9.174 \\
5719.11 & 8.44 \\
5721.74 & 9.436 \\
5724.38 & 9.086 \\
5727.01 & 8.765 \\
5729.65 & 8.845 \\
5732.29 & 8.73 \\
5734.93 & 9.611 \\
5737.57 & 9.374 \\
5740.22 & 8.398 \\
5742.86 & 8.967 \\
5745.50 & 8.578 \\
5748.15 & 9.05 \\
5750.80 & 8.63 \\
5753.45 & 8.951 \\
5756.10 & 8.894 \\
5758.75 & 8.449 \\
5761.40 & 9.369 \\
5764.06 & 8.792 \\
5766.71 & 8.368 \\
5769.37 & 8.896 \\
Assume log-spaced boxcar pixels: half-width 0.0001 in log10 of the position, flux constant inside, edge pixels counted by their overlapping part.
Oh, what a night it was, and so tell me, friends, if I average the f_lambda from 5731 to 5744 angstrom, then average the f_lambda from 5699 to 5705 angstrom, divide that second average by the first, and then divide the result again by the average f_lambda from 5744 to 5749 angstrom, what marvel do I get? 0.114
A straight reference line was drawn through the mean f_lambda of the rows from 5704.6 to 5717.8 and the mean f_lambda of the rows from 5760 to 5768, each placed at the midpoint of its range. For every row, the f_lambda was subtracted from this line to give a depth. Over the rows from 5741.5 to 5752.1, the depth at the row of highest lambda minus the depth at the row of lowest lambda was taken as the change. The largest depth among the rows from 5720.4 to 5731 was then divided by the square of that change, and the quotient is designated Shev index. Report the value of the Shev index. -1.1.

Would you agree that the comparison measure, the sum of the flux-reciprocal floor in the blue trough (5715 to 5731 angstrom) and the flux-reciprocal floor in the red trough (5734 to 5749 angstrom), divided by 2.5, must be 0.0840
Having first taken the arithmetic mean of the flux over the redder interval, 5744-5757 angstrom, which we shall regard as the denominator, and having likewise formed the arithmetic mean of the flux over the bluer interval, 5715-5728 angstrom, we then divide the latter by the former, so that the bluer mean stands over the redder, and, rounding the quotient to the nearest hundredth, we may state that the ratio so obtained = 1.02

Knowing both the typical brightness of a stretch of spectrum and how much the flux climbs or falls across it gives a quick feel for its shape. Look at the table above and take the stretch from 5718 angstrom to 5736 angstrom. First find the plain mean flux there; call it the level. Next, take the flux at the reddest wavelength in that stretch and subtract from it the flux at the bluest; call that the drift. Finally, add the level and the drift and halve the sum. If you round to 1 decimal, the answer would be 5.1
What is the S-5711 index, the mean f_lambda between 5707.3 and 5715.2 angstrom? 8.43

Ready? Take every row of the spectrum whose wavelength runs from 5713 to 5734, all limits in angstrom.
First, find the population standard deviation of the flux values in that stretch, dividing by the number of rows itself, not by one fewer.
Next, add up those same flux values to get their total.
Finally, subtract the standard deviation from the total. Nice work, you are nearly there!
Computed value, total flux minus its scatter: 71.5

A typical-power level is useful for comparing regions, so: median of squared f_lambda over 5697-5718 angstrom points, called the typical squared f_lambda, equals 81.3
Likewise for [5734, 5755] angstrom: 80.3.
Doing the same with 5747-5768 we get 78.2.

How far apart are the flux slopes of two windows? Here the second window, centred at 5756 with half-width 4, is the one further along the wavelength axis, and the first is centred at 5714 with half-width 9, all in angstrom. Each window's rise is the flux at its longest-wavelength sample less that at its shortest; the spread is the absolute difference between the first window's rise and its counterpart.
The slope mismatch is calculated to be 1.9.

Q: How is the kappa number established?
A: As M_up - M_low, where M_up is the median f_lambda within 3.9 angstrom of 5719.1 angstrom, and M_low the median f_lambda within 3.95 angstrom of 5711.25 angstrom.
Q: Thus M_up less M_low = 0.32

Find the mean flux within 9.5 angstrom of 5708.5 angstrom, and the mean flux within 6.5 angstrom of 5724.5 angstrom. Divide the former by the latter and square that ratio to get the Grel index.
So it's 0.94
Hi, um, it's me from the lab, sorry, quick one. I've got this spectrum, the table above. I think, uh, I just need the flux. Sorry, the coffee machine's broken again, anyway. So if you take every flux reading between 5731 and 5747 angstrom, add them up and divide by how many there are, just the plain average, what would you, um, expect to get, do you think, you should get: 8.94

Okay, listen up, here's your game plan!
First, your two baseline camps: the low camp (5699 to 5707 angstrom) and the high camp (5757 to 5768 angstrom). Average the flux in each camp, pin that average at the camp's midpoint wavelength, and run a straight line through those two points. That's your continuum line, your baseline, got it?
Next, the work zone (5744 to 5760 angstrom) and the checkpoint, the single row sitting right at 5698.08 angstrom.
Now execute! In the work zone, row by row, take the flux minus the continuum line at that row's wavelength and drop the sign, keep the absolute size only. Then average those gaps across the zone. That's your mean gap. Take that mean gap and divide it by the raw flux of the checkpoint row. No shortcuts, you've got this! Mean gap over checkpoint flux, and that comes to 0.022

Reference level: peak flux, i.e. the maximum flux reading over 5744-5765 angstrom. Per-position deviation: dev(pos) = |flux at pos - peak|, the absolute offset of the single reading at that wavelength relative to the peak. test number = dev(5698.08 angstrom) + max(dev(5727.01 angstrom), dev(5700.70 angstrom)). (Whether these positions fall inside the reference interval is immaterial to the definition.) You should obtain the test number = 0.70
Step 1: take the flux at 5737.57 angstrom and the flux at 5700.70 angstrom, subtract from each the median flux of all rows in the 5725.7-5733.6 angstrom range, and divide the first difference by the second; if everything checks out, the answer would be 7.3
